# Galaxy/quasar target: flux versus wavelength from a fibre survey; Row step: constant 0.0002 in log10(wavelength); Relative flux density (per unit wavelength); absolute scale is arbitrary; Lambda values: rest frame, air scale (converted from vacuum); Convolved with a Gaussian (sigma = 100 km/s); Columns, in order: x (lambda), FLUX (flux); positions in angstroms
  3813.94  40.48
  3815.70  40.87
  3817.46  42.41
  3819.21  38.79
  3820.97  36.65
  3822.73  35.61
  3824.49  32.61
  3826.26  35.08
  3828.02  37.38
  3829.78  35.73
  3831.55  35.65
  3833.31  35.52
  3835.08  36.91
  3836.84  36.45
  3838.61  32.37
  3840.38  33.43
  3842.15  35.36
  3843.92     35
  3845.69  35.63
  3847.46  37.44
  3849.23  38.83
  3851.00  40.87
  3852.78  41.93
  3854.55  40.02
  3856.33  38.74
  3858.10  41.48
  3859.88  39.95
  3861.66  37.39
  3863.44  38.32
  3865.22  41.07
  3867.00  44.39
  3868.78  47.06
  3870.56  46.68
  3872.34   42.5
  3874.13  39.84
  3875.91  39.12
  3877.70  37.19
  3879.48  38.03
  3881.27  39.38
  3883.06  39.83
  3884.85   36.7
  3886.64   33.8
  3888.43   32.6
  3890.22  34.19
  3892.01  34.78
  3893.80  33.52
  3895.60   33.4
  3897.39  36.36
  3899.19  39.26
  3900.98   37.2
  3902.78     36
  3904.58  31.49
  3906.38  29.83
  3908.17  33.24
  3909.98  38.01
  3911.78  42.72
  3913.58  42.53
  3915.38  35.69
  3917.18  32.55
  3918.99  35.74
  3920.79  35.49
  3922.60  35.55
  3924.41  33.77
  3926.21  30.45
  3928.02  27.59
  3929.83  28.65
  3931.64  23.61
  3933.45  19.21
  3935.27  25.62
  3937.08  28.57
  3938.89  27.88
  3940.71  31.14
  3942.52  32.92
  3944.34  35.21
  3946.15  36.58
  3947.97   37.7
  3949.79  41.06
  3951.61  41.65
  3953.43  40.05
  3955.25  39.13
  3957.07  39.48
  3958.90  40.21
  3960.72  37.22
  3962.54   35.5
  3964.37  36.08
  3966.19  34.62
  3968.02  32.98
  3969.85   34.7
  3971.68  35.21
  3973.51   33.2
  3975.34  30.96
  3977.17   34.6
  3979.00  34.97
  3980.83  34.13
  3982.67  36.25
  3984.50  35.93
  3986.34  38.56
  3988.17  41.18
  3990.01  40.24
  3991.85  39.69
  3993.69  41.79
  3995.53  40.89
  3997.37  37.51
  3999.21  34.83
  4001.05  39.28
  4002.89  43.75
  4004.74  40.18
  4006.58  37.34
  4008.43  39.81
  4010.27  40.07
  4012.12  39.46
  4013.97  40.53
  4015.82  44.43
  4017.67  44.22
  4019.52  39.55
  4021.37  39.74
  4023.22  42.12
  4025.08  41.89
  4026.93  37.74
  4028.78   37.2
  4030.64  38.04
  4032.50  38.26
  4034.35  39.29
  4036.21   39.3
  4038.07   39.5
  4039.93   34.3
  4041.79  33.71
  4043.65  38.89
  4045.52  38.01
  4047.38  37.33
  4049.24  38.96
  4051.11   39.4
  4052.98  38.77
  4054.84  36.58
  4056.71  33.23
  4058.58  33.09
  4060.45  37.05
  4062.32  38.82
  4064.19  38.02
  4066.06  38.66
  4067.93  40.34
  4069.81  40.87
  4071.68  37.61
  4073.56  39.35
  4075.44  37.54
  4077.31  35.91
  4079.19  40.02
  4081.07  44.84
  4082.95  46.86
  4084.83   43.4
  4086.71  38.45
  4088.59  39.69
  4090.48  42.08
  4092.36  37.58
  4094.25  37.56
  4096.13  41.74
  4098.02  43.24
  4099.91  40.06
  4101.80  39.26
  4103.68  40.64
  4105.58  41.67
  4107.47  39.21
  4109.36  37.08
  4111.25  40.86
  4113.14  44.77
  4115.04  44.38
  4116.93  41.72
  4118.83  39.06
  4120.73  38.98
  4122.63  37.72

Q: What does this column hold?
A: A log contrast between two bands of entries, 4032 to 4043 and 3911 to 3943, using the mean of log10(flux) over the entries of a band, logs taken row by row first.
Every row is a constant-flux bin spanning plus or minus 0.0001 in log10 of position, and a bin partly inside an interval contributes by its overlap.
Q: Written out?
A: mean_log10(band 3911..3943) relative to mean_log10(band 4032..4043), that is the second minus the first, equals -0.08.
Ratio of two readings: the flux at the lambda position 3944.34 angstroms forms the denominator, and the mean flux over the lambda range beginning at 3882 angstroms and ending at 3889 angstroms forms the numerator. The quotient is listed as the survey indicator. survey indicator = 1.0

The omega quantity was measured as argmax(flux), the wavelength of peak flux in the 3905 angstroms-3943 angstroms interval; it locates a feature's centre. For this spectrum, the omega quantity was 3911.78 angstroms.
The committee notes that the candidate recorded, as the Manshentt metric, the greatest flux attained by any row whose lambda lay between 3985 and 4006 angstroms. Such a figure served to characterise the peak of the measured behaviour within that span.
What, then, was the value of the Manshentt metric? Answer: 43.75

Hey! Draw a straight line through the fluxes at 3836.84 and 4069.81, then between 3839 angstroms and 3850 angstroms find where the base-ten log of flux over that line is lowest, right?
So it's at 3840.38 angstroms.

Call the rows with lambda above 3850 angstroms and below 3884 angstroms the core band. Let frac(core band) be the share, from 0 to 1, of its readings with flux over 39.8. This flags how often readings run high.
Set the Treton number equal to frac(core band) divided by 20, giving 0.032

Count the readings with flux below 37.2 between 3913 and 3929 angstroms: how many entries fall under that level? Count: 8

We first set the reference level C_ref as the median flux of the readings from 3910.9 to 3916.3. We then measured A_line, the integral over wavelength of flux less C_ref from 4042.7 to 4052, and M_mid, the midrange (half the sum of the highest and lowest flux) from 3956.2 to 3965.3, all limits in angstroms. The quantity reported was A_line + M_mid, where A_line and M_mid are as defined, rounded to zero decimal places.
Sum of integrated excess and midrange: 0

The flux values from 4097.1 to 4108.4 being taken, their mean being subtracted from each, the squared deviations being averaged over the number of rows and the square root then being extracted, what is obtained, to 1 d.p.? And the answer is 1.4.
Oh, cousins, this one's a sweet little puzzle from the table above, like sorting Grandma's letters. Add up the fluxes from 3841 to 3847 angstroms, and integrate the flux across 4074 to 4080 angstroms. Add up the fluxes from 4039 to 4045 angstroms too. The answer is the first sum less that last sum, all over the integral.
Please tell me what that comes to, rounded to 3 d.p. -0.004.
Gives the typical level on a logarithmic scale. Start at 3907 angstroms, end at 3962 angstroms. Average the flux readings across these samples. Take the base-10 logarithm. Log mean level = 1.54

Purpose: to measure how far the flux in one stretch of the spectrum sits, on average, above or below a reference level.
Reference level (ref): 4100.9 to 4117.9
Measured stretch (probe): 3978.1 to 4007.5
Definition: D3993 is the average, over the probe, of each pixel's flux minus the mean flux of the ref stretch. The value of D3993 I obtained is -2.5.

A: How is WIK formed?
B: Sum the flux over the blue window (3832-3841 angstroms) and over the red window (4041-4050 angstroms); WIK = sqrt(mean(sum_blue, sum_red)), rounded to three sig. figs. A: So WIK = 13.4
